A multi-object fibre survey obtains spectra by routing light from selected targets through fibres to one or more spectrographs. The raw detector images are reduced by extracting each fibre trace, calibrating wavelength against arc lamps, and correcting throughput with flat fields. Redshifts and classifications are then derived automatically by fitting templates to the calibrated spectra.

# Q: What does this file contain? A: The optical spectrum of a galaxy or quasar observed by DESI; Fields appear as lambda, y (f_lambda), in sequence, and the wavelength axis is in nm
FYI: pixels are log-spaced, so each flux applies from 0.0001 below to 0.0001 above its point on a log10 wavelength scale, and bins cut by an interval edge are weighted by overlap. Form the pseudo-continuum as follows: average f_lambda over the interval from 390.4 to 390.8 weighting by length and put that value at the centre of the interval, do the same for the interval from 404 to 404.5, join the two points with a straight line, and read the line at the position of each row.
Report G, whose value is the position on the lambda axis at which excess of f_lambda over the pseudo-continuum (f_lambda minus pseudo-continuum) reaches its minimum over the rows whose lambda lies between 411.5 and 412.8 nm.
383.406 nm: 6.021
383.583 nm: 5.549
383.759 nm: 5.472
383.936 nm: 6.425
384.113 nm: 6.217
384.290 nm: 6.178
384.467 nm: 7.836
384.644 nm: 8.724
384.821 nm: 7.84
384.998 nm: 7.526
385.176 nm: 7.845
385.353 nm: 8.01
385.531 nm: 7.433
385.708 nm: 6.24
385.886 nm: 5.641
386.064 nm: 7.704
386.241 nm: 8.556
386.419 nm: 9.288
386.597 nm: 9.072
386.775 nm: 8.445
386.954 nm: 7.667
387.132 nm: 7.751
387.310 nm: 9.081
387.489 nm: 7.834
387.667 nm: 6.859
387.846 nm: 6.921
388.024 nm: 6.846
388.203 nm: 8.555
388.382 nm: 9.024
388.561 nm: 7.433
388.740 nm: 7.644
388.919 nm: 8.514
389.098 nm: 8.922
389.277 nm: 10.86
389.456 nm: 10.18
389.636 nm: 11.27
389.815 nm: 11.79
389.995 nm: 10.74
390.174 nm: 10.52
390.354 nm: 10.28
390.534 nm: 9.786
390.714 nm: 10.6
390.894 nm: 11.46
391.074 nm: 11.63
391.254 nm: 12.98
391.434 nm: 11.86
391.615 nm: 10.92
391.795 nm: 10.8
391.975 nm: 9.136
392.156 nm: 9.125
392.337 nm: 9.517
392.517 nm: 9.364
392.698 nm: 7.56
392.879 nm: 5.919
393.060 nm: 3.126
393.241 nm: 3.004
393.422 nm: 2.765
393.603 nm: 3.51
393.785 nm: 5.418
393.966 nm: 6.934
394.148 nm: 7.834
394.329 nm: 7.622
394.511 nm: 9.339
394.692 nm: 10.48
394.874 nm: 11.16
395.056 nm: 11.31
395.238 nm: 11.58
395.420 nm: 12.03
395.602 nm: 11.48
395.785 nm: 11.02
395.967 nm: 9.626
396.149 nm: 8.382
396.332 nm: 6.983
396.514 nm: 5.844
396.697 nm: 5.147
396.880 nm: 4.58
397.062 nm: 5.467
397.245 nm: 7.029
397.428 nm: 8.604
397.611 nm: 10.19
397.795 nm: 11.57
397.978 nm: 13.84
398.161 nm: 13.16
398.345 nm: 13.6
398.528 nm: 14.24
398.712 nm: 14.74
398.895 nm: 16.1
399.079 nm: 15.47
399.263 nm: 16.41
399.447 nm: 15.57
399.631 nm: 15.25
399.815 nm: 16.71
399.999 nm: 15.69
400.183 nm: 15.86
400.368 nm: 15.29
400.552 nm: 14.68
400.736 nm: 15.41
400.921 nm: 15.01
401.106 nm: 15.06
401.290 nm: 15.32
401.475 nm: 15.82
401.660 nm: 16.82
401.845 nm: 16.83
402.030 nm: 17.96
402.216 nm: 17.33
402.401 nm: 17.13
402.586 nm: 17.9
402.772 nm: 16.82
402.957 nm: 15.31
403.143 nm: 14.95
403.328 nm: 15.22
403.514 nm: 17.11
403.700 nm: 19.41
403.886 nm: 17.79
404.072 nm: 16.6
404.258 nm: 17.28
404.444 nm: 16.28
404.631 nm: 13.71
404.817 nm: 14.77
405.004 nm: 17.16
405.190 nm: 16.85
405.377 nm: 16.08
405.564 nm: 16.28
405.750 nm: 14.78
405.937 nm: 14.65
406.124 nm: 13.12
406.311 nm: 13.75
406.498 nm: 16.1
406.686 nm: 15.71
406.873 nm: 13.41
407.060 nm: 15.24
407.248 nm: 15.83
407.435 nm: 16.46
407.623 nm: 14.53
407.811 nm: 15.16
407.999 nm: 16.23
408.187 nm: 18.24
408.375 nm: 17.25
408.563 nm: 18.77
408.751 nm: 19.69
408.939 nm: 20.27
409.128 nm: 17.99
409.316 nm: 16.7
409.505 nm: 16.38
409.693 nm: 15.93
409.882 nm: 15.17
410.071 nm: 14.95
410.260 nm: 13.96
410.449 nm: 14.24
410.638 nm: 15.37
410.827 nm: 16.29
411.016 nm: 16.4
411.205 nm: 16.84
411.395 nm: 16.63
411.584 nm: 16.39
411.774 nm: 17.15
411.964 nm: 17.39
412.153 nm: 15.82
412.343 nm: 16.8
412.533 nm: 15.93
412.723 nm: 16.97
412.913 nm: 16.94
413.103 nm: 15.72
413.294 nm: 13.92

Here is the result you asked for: 412.533 nm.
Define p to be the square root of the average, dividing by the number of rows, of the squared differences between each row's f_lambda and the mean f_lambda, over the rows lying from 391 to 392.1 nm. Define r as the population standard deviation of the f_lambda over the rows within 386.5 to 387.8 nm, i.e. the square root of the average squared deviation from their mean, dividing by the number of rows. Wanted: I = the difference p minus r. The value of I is 0.4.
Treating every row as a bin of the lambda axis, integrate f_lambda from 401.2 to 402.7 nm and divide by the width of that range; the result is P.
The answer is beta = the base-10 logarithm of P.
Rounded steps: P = 16.9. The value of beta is 1.23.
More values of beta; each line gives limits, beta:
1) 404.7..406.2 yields 1.19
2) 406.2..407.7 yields 1.18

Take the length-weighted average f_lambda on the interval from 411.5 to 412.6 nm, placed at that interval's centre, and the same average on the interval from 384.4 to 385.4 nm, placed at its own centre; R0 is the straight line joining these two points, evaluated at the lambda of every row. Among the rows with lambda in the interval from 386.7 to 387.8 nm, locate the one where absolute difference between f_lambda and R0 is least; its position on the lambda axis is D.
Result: 386.775 nm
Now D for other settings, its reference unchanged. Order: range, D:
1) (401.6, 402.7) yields 401.845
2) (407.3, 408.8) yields 407.811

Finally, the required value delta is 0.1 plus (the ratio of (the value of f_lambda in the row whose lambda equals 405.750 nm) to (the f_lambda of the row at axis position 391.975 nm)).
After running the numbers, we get 1.7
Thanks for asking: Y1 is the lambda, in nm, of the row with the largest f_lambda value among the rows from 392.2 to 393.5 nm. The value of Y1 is 392.337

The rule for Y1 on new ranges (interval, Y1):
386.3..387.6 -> 386.419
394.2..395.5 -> 395.420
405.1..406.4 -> 405.190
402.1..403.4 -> 402.586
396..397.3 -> 396.149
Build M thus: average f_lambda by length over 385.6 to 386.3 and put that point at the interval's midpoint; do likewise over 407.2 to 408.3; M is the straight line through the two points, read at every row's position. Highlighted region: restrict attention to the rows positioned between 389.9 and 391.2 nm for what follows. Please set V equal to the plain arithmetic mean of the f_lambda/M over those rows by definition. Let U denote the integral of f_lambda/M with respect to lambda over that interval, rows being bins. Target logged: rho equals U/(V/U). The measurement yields 2.1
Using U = 1.57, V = 1.20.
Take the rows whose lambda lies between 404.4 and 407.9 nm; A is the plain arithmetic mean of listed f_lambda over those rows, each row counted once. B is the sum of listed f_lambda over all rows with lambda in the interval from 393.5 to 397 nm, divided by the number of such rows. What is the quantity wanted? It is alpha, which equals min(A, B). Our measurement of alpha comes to 8.4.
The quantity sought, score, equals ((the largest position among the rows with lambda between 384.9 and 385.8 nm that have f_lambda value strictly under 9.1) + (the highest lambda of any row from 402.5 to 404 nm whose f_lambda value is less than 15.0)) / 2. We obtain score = 394.43 nm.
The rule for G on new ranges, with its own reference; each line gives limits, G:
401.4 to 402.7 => 401.475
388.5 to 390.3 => 388.561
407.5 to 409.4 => 407.623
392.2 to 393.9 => 393.422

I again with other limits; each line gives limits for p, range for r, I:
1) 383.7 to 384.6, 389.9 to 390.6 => 0.4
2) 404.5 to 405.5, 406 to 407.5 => 0.1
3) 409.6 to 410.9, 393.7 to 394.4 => -0.2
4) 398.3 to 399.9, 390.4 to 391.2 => 0.2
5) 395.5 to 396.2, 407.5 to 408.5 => -0.1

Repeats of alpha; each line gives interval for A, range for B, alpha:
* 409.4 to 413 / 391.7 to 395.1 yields 7.6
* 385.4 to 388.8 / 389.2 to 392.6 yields 7.8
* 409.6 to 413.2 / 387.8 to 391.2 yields 9.6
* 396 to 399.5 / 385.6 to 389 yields 7.8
